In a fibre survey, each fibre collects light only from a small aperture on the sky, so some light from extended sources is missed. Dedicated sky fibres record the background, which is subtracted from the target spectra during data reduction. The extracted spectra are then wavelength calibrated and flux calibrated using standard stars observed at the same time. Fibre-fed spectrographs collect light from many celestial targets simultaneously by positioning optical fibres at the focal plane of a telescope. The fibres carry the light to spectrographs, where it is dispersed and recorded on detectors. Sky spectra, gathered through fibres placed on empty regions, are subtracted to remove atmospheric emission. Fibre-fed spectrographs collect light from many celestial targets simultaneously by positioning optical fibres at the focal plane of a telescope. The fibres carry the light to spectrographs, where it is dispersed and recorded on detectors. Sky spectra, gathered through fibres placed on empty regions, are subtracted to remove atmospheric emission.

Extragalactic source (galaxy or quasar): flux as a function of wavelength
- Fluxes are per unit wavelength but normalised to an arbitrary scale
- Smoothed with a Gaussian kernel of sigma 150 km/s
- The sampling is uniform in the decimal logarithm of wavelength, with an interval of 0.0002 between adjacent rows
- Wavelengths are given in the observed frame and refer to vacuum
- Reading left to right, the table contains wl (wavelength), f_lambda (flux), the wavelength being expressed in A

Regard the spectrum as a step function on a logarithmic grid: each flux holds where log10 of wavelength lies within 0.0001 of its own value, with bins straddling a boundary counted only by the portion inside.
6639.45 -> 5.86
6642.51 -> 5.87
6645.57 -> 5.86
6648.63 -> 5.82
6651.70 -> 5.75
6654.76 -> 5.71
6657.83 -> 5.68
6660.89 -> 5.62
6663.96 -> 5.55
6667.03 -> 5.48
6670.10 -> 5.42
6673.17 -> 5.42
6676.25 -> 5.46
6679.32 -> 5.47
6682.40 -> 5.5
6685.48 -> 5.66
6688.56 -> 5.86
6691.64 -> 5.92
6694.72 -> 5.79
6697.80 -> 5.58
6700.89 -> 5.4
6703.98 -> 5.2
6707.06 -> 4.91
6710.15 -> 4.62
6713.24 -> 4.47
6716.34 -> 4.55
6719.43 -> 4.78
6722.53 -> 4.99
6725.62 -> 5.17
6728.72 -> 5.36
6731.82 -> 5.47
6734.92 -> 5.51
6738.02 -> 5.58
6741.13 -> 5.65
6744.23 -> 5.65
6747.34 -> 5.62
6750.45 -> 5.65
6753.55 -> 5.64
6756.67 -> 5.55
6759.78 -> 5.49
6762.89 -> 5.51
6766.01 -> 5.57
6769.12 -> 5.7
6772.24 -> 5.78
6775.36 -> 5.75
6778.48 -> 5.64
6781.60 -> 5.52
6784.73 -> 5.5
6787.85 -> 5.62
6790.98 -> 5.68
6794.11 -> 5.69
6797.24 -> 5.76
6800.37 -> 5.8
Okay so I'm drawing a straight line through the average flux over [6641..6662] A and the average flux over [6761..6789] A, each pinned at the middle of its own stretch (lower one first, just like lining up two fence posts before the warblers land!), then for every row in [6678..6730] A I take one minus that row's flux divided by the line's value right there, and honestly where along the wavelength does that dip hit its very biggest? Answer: 6713.24 A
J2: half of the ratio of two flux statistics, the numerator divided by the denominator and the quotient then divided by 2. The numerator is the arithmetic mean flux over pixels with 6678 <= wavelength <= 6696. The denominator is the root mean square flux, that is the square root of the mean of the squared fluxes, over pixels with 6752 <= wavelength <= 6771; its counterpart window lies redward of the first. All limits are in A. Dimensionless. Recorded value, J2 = 0.51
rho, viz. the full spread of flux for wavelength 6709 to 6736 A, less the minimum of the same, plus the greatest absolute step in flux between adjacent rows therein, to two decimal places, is -3.20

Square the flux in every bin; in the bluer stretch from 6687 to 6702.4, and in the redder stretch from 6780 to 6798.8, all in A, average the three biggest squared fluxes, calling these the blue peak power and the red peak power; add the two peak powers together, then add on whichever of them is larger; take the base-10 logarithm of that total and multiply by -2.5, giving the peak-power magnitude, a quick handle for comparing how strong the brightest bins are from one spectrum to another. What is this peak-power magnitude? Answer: -5.01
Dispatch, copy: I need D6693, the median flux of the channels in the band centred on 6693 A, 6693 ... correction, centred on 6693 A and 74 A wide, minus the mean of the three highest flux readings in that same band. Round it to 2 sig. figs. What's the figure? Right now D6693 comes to -0.42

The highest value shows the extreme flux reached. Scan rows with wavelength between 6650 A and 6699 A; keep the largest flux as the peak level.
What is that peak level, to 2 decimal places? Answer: 5.92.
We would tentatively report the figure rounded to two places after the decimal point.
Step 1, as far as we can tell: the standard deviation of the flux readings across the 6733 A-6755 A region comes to 0.05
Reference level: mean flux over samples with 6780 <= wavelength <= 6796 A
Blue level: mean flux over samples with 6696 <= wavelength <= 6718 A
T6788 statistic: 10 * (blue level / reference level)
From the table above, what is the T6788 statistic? 8.9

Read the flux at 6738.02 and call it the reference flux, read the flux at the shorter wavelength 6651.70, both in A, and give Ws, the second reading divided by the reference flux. 1.030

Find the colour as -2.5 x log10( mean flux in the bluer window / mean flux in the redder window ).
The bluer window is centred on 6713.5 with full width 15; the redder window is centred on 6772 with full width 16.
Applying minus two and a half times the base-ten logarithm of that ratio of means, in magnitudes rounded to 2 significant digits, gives 0.22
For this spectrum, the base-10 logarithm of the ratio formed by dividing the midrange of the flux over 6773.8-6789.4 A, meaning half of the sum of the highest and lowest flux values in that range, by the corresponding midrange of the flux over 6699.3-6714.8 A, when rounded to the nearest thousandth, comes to 0.057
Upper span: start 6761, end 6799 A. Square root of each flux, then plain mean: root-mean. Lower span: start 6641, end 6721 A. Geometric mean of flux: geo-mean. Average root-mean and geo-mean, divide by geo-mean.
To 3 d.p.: 0.719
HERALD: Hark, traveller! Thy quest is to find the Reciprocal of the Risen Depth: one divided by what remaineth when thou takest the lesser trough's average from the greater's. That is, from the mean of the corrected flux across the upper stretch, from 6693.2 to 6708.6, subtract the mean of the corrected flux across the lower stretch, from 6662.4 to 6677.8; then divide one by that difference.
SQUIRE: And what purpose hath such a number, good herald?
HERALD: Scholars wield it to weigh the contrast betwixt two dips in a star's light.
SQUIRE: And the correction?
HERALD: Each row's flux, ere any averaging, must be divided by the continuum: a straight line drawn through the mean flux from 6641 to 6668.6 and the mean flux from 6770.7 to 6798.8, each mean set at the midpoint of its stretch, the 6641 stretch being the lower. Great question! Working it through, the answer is -71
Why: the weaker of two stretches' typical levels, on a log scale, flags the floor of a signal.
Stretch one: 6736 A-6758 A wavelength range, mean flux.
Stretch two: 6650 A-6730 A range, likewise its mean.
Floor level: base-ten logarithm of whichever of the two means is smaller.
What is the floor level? 0.729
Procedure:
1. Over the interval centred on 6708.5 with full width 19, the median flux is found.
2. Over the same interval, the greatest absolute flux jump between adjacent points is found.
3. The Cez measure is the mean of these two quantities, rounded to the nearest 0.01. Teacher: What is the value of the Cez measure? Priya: 2.53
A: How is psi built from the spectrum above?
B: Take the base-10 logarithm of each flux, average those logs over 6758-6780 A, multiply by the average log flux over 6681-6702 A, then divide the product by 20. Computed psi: 0.0283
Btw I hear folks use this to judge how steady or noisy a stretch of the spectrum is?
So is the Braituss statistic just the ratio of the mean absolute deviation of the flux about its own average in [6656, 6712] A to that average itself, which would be 0.04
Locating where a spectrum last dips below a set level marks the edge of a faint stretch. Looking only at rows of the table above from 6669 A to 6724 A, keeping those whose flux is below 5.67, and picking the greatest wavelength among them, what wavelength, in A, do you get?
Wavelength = 6722.53 A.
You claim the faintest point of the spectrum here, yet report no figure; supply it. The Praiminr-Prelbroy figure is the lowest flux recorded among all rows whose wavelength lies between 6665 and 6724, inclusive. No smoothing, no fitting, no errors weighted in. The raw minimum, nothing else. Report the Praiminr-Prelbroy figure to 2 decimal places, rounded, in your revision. 4.47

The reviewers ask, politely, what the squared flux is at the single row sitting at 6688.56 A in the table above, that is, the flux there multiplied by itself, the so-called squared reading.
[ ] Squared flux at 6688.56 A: 34.3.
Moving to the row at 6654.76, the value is 32.6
